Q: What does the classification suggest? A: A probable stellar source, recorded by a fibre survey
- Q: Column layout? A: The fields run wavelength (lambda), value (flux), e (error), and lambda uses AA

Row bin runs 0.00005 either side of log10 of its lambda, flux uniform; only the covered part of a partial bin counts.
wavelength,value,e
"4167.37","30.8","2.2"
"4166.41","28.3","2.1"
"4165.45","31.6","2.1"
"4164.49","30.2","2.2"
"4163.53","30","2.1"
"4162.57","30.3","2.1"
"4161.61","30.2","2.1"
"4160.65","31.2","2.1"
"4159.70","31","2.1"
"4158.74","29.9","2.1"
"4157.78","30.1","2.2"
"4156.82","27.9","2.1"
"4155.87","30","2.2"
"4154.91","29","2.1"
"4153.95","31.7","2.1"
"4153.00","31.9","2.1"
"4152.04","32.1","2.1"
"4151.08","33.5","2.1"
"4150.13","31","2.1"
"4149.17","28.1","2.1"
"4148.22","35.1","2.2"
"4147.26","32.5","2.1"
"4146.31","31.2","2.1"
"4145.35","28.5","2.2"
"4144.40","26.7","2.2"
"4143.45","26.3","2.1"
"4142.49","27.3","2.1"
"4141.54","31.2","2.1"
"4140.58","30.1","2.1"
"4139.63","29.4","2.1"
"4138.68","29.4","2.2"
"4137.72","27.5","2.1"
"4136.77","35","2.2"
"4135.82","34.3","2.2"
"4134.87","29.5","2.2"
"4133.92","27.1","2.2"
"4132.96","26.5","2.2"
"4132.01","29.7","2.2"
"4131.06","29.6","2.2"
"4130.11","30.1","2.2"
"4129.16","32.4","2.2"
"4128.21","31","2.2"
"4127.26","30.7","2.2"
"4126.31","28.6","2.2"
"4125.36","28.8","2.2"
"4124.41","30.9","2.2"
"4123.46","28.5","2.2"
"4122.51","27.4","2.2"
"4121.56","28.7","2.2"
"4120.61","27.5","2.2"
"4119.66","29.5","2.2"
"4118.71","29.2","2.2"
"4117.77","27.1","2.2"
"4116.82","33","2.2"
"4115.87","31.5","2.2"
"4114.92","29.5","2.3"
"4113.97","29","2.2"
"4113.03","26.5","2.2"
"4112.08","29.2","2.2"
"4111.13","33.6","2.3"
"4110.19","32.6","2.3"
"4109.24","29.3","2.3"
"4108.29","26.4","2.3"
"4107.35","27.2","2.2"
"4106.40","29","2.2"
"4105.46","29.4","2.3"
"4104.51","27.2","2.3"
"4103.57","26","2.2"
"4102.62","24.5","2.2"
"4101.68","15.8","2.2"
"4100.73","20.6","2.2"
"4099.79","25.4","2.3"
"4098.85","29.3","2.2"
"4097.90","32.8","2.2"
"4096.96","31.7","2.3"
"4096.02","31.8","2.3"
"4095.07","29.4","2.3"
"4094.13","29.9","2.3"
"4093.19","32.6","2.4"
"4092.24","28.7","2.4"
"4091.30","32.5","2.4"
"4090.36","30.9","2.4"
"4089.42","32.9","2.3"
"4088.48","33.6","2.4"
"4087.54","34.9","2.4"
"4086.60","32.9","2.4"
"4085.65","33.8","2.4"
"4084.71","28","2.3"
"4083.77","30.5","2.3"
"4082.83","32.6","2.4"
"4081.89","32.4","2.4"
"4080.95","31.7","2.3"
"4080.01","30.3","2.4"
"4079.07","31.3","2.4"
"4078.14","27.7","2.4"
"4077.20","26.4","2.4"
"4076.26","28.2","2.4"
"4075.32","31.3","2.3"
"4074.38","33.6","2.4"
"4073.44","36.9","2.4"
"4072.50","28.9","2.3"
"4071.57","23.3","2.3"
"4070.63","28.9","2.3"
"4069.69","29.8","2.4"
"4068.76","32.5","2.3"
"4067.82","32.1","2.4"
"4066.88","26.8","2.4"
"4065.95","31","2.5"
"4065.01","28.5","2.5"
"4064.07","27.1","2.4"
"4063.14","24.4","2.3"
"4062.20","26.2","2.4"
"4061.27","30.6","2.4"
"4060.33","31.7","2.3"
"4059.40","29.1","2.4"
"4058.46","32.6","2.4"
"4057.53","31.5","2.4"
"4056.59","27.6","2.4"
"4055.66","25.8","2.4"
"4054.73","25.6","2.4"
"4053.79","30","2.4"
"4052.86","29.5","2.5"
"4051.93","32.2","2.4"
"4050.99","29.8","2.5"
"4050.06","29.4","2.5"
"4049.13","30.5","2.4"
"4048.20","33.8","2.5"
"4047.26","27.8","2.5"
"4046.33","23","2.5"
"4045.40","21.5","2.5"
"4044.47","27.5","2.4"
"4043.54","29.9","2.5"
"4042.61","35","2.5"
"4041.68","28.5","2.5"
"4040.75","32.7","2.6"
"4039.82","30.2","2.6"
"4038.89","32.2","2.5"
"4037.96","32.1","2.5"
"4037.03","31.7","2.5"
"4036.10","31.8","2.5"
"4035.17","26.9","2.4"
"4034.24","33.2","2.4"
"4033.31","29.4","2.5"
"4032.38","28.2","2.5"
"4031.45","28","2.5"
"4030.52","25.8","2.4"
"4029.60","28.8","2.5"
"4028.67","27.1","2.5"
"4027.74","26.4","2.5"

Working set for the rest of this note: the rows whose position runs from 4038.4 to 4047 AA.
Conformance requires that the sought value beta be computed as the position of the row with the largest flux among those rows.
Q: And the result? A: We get 4042.61 AA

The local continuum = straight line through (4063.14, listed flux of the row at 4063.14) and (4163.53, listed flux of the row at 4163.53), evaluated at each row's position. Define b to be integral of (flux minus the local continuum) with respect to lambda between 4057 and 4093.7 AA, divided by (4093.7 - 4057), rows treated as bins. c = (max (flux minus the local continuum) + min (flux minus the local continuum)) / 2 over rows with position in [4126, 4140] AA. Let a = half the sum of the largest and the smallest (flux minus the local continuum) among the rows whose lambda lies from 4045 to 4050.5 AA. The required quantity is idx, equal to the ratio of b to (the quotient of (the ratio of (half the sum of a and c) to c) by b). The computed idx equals 21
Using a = 4.2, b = 5.4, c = 2.35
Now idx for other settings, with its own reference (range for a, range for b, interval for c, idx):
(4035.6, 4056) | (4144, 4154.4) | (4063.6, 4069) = 4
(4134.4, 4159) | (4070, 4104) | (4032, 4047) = 23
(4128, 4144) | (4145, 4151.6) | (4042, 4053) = 8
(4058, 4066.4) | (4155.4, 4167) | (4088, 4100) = 0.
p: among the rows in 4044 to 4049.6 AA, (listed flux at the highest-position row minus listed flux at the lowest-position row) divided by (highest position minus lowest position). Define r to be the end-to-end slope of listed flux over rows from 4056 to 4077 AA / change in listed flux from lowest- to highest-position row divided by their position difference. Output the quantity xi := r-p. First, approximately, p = 0.6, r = 0.0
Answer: -0.6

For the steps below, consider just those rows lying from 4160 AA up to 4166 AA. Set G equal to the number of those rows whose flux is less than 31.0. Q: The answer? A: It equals 4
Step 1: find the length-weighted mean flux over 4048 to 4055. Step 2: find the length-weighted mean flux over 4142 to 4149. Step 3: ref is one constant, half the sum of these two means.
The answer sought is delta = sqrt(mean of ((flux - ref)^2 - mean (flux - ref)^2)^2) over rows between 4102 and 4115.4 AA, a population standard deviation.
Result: 7.9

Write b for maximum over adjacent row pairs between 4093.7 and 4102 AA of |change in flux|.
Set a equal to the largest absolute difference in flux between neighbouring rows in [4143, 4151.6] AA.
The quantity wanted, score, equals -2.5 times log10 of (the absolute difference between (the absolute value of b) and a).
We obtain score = -0.86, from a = 7.0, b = 4.8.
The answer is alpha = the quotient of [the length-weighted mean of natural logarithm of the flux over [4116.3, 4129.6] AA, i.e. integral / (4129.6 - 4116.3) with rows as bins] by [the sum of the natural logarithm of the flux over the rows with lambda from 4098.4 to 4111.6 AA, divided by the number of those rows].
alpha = 1.03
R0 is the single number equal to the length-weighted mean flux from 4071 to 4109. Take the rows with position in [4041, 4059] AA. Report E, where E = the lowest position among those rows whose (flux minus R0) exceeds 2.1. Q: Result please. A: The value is 4042.61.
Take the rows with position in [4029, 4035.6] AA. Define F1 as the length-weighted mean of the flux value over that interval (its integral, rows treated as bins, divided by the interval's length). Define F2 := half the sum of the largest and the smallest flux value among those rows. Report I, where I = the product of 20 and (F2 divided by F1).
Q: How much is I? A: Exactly 20.6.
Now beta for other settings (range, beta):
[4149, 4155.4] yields 4151.08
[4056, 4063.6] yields 4058.46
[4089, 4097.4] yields 4089.42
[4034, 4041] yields 4034.24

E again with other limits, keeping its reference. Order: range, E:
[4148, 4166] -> 4148.22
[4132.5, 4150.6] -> 4135.82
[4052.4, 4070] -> 4058.46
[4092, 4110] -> 4093.19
